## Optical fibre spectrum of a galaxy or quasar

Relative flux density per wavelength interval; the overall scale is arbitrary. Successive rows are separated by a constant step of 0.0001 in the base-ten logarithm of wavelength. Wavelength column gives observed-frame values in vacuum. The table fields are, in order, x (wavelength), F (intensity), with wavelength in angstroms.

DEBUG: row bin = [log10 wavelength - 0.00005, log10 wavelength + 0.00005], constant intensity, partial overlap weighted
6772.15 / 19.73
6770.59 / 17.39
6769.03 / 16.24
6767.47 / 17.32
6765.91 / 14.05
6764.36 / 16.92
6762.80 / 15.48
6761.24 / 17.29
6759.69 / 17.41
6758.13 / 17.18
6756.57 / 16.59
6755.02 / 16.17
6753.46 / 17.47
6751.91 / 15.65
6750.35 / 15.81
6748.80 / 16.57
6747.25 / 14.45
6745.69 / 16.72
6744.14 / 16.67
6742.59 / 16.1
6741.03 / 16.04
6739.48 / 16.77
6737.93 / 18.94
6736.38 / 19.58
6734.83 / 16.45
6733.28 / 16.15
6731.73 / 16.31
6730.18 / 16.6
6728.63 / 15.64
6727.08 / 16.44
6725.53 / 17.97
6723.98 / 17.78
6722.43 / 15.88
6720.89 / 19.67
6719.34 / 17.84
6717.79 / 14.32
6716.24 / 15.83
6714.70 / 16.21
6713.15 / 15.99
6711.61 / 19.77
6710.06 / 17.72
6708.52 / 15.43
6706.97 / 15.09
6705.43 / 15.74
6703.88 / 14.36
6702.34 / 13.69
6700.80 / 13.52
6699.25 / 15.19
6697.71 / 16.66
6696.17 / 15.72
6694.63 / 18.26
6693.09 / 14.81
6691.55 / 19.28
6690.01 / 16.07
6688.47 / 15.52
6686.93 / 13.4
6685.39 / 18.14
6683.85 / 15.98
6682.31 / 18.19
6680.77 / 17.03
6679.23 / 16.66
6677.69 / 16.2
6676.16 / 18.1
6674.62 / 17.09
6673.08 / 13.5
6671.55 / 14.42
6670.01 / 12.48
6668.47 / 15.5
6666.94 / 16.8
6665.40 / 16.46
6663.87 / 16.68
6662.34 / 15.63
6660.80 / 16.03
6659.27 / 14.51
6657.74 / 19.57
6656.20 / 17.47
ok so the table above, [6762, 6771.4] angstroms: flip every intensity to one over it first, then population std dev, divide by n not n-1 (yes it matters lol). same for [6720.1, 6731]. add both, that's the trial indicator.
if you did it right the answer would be 0.0091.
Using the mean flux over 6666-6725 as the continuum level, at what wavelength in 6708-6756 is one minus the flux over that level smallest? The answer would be 6711.61 angstroms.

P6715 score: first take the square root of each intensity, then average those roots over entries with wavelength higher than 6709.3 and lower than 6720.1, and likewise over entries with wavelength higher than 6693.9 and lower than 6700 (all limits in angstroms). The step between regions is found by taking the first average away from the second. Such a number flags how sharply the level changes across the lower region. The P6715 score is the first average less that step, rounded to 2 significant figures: 4.1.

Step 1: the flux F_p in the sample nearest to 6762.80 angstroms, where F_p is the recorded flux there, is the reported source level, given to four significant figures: 15.48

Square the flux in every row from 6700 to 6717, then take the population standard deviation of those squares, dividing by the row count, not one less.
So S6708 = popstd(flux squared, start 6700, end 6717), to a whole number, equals 56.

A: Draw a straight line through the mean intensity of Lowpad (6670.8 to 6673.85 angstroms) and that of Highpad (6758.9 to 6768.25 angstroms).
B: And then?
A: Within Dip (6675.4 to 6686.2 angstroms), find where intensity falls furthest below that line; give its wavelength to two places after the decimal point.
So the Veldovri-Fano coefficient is 6683.85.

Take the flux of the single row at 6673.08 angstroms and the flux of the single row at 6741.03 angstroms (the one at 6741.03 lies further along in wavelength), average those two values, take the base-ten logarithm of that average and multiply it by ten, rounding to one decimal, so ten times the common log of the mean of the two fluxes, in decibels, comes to 11.7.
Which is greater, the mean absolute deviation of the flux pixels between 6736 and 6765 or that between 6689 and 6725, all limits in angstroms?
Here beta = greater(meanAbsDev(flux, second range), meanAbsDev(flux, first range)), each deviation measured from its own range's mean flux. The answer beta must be 1.44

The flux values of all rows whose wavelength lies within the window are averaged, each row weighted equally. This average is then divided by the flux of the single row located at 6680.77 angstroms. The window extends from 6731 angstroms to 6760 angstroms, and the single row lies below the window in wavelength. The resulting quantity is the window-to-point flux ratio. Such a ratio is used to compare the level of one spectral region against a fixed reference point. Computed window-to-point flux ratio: 0.98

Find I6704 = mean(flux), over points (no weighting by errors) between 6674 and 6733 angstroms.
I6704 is 16.4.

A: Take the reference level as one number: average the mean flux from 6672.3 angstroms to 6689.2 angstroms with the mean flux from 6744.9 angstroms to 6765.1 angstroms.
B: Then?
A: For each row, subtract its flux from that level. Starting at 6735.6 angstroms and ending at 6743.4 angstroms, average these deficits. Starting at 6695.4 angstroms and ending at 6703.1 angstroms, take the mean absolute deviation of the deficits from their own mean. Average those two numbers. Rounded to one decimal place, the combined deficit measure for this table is 0.0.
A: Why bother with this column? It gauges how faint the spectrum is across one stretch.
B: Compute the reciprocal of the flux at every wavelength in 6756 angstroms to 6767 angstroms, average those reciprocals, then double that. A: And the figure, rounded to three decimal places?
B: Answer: 0.122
